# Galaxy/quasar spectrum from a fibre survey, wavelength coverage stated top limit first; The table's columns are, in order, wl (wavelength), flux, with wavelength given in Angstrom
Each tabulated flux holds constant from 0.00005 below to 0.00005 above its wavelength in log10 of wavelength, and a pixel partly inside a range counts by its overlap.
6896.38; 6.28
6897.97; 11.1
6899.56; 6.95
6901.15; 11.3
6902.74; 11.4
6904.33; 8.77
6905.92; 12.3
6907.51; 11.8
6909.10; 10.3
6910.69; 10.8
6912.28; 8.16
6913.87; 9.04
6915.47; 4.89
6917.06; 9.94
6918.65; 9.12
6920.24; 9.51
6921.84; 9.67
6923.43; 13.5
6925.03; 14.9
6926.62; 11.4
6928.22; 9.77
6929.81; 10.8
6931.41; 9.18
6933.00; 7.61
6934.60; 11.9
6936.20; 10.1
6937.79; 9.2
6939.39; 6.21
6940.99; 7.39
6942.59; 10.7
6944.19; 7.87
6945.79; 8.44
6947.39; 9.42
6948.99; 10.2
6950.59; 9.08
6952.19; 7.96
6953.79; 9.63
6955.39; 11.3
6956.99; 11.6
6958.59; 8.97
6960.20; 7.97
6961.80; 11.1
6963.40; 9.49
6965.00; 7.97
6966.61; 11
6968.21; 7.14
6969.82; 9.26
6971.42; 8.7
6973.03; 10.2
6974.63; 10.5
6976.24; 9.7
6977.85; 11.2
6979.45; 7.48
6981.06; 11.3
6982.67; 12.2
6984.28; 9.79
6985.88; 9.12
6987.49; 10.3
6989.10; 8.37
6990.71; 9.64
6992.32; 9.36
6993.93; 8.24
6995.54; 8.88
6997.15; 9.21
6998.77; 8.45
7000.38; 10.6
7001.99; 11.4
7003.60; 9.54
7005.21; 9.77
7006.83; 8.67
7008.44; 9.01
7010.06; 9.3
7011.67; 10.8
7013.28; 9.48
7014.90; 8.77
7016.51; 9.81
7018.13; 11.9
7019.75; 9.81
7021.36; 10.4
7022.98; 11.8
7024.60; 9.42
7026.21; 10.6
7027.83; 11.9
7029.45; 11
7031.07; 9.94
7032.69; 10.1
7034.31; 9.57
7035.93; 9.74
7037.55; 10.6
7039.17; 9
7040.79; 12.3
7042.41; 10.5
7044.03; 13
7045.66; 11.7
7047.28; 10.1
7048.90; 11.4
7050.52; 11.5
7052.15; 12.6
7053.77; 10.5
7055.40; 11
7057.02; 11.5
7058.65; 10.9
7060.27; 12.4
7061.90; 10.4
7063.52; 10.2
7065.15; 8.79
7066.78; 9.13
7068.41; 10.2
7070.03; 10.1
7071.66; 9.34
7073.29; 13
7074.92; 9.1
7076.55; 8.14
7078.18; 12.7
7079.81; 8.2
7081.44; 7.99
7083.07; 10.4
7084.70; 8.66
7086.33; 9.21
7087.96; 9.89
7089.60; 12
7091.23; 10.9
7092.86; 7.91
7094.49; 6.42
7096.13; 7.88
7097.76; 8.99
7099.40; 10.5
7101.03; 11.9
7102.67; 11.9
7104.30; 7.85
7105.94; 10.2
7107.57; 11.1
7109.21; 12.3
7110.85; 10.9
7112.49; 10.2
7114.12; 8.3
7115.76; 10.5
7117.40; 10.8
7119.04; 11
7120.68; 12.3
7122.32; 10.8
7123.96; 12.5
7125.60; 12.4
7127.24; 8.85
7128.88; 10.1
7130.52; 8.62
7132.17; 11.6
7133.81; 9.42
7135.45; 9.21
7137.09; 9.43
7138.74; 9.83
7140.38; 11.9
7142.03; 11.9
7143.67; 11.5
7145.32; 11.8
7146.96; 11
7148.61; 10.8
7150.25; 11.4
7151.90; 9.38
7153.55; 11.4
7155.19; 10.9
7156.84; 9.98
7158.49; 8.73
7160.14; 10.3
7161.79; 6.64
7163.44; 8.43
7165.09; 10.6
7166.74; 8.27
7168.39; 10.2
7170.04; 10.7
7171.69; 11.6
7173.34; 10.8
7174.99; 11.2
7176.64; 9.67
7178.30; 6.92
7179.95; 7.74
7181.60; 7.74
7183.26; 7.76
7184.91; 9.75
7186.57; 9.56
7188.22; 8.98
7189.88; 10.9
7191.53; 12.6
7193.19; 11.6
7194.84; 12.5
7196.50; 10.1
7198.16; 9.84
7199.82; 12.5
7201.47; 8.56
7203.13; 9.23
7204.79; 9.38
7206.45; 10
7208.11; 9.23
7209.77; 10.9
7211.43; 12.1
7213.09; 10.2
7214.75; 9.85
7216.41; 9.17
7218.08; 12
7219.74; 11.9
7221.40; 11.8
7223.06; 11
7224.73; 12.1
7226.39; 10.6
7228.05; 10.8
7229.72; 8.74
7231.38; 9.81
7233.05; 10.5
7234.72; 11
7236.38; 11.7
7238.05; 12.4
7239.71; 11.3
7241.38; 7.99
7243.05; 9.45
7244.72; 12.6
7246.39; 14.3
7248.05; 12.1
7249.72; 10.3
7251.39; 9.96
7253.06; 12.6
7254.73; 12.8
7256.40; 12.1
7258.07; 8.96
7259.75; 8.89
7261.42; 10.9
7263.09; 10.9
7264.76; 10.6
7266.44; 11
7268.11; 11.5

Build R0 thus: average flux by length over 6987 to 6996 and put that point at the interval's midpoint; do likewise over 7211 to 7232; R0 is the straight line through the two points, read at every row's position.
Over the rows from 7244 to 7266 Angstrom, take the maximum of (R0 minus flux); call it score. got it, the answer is 2.15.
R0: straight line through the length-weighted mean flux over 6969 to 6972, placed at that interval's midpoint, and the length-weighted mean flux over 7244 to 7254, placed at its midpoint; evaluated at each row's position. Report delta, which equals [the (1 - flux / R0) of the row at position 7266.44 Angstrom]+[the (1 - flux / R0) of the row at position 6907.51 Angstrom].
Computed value -0.32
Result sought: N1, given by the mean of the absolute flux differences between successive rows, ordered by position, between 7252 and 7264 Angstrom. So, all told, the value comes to 1.02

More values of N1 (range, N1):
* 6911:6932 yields 2.04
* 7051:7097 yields 1.61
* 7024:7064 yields 1.17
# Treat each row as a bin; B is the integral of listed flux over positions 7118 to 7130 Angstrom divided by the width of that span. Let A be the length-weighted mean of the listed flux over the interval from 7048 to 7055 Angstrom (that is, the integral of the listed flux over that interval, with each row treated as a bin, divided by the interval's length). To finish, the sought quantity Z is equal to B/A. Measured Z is 0.97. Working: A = 11.4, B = 11.1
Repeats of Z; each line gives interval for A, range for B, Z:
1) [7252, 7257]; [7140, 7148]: 0.93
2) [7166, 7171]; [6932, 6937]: 1.01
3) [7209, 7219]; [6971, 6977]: 0.92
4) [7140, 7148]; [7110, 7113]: 0.91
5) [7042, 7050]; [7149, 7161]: 0.90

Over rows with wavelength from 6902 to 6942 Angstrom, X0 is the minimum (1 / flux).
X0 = 0.0671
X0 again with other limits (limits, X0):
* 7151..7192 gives 0.0794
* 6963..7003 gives 0.0820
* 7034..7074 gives 0.0769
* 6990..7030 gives 0.0840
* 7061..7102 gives 0.0769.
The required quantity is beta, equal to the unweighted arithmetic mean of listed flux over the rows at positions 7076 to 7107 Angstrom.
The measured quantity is 9.6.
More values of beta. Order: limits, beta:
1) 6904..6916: 9.5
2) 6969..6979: 9.9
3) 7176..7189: 8.5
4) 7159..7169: 9.1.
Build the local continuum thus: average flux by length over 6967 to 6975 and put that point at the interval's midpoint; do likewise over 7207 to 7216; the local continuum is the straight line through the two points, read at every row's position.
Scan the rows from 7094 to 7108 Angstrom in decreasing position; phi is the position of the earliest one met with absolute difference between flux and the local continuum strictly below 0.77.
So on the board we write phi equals 7105.94 Angstrom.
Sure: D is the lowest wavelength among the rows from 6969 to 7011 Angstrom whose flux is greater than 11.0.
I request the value 6977.85 Angstrom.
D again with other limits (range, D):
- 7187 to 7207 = 7191.53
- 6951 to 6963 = 6955.39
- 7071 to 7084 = 7073.29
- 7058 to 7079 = 7060.27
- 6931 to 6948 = 6934.60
